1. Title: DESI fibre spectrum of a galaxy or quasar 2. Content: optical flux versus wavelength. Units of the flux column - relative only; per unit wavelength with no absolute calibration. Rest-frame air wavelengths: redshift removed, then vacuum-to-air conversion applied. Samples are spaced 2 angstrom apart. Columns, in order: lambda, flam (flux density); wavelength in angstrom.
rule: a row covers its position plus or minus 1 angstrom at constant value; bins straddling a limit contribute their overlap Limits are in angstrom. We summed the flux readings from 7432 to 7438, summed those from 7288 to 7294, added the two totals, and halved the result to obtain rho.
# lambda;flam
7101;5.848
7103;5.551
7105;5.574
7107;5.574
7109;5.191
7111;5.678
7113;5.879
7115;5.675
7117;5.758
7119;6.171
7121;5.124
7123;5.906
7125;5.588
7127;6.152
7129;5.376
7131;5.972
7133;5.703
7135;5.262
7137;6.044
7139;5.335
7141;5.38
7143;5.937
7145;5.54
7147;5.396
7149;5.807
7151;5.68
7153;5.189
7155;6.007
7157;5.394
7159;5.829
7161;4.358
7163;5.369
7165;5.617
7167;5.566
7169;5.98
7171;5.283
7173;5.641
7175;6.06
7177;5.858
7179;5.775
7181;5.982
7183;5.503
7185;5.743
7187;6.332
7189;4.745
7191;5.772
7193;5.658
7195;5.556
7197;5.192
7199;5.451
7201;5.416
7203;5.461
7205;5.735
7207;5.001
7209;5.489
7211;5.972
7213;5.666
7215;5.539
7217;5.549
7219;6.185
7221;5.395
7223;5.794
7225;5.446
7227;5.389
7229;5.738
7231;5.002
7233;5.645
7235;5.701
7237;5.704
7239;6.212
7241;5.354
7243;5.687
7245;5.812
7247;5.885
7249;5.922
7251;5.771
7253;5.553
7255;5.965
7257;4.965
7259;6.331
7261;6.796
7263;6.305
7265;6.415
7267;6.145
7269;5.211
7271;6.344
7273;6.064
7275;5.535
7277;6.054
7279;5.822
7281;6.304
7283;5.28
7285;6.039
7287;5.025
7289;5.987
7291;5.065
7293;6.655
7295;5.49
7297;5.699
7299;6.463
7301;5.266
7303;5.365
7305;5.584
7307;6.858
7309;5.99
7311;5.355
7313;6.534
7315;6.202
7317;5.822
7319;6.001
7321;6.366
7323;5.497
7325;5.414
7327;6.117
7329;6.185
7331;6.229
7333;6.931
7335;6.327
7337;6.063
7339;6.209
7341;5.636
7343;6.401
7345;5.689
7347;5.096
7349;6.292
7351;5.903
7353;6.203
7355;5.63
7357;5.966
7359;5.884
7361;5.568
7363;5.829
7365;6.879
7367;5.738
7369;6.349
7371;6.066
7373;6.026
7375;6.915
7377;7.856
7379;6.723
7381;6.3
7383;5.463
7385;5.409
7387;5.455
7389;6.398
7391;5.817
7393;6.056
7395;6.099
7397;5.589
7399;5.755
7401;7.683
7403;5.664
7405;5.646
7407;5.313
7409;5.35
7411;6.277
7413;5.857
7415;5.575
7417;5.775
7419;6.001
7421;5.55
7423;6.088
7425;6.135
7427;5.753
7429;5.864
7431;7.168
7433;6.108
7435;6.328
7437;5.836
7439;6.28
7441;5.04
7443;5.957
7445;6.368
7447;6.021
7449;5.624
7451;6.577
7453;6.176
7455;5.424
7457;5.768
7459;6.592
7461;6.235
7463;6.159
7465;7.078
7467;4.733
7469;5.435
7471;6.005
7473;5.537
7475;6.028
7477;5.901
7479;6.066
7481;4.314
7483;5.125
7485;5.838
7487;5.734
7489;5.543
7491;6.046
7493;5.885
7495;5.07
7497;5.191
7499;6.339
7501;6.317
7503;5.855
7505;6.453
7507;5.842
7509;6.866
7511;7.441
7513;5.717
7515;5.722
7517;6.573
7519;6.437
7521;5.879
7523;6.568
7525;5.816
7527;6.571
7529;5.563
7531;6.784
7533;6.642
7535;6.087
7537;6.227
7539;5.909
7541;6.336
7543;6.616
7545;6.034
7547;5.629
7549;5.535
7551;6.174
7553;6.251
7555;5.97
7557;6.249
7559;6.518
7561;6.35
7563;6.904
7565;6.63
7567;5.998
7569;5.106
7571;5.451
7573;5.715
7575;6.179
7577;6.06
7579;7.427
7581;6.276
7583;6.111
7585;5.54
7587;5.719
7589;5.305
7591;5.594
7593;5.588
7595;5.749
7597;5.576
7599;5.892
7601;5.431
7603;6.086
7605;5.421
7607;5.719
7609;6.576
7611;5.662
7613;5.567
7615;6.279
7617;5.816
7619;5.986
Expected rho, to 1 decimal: 18.0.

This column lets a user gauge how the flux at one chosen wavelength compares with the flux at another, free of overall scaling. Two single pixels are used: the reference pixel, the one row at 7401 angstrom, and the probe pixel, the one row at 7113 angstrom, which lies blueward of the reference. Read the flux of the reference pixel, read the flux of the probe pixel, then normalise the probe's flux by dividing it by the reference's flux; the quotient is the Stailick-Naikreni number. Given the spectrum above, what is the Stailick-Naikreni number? 0.77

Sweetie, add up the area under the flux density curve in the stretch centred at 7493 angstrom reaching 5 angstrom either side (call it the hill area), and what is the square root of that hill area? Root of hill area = 7.4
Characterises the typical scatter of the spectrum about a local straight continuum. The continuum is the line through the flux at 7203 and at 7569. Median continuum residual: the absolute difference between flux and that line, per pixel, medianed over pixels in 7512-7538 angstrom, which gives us 1.09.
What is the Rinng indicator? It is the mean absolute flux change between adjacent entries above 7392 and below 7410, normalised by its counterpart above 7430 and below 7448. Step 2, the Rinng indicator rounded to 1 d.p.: 1.0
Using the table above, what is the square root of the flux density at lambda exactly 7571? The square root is 2.33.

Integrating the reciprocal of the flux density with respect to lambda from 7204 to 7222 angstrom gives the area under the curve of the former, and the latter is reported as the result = 3.2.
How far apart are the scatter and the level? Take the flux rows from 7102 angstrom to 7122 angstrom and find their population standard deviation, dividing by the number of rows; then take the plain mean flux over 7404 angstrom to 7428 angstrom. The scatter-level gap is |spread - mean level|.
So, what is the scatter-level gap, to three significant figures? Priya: 5.49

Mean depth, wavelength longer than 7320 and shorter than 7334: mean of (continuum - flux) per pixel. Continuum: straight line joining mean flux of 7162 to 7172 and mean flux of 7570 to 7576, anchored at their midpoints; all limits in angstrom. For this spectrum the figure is -0.5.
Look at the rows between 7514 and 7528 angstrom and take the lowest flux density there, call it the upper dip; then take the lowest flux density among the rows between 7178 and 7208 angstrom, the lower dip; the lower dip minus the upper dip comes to -1.0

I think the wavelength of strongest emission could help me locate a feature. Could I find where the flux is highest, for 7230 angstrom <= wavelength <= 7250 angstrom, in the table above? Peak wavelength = 7239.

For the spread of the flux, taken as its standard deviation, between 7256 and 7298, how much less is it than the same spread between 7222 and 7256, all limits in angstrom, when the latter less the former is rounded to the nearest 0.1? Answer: -0.3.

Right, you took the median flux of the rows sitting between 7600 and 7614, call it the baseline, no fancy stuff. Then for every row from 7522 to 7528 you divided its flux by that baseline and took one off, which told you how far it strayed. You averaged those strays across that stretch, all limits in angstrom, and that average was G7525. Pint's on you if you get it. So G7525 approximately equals 0.12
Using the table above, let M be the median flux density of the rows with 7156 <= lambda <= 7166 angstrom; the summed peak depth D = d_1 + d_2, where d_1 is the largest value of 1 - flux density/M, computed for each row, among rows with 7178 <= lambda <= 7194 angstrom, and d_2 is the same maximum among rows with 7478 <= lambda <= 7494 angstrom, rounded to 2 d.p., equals 0.32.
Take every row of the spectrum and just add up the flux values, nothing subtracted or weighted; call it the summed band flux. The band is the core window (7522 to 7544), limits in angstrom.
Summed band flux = 69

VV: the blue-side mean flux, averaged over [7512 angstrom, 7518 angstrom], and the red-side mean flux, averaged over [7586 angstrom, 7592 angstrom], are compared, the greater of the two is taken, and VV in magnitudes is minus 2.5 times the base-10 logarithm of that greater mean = -1.946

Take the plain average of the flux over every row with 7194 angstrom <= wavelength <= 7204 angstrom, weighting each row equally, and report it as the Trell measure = 5.4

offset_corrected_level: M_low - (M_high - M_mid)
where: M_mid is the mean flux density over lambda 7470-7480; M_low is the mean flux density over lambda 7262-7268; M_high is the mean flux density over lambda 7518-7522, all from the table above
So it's 6.0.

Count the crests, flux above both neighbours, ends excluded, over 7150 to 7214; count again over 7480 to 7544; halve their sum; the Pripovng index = 10.5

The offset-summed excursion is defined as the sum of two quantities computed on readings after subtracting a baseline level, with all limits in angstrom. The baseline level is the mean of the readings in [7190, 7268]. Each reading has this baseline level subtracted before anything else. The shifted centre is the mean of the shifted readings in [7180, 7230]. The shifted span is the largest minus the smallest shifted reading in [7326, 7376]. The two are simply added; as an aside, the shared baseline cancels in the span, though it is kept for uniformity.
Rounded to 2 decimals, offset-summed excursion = 1.72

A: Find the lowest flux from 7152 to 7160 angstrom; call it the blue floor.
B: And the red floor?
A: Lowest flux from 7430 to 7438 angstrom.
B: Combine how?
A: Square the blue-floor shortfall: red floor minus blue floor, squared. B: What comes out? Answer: 0.4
